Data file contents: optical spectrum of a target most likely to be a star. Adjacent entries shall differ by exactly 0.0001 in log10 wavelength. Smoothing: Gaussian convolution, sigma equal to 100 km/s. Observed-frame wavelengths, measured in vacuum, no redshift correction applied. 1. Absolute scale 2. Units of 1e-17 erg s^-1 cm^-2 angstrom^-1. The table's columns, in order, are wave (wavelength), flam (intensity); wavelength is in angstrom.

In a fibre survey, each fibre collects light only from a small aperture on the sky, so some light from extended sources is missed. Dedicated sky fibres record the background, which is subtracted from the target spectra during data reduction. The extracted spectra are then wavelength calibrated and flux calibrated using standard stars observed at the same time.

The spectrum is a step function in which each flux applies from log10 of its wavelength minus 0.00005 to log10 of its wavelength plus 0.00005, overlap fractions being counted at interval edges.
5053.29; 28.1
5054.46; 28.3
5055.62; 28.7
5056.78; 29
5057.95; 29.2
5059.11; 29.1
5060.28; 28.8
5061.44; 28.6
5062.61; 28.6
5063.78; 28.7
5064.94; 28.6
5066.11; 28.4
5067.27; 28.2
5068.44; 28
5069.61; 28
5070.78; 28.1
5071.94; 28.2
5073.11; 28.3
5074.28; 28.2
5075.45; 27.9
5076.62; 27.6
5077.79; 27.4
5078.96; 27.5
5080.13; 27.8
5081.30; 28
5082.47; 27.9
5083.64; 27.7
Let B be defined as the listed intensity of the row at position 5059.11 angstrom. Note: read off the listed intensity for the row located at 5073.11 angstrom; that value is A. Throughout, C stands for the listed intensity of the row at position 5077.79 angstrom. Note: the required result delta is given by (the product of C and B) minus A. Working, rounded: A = 28.3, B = 29.1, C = 27.4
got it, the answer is 769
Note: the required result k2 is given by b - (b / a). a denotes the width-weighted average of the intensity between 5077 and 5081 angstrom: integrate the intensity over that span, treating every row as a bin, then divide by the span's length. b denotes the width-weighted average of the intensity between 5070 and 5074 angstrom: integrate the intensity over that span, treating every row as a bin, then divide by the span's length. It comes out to 27.2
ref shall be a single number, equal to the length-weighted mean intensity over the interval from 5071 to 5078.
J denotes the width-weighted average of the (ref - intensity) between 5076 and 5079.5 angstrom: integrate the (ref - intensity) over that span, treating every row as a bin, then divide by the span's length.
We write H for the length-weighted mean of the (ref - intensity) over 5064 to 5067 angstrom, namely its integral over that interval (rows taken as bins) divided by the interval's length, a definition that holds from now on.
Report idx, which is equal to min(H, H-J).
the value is -1.0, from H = -0.52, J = 0.47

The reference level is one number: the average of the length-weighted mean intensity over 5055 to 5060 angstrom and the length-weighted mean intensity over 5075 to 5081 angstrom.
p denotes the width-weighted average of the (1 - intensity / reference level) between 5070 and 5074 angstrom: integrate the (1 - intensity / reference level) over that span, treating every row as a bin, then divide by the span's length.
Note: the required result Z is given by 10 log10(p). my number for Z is -24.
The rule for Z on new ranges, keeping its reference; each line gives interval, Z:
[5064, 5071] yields -26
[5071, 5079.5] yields -18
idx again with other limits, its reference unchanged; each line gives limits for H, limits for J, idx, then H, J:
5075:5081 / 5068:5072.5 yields 0.3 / 0.32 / -0.10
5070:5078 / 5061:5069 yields 0.0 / -0.01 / -0.47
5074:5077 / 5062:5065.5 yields 0.1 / 0.08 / -0.66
